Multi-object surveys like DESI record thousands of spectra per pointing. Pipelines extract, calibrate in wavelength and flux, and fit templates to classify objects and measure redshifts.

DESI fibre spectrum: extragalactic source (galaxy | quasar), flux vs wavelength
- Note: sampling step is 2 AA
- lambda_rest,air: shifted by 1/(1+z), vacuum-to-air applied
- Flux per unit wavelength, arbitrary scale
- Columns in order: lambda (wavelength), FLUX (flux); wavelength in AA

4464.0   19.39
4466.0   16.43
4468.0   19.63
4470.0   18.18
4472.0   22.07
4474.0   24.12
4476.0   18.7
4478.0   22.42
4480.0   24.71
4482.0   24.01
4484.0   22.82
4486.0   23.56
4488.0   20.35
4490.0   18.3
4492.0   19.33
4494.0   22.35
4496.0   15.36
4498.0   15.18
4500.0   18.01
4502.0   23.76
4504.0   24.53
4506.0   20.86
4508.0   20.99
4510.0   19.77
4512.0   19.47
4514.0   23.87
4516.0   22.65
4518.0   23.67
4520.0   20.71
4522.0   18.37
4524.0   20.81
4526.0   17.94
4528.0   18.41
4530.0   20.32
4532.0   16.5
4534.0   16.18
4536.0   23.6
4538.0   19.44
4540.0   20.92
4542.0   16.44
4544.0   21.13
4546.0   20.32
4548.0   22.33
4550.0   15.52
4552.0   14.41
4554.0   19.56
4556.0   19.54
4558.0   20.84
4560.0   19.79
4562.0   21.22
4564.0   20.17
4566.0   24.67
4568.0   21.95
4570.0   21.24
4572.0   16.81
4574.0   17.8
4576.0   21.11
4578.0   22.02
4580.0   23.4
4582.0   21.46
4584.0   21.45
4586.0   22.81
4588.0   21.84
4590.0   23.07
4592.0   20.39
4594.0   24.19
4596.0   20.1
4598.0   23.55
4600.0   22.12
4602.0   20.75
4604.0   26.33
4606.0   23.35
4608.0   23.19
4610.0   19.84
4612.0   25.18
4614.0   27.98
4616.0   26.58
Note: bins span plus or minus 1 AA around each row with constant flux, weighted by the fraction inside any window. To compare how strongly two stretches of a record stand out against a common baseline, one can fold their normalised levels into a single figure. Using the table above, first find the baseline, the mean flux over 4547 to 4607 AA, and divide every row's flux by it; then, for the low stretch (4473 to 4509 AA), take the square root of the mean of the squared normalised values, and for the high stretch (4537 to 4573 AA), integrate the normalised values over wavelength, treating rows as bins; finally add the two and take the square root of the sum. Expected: 5.89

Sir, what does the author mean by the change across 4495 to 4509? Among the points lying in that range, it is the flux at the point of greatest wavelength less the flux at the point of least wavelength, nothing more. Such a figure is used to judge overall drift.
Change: 5.6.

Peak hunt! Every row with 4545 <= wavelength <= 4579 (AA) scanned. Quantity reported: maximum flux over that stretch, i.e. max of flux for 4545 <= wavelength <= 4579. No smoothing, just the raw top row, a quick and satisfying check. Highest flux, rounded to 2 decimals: 24.67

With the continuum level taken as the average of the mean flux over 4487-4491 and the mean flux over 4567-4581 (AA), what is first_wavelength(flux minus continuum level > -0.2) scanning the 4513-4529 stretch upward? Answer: 4514.0 AA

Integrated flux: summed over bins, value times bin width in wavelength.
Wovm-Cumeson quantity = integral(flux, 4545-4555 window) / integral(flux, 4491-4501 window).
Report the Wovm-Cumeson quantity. 1.0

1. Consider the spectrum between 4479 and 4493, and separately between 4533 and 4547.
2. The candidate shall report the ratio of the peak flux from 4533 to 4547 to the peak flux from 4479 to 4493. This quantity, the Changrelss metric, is 0.96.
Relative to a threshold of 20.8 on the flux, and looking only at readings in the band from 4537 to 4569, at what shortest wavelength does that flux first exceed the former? 4540.0 AA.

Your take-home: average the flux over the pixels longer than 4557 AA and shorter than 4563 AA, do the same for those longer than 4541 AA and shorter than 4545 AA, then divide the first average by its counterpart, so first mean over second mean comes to 1.10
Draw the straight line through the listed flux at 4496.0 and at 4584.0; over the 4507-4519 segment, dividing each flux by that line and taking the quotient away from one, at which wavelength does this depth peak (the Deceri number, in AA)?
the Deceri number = 4512.0 AA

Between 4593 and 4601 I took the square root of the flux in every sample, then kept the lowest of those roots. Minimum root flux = 4.5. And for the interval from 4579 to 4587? 4.6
